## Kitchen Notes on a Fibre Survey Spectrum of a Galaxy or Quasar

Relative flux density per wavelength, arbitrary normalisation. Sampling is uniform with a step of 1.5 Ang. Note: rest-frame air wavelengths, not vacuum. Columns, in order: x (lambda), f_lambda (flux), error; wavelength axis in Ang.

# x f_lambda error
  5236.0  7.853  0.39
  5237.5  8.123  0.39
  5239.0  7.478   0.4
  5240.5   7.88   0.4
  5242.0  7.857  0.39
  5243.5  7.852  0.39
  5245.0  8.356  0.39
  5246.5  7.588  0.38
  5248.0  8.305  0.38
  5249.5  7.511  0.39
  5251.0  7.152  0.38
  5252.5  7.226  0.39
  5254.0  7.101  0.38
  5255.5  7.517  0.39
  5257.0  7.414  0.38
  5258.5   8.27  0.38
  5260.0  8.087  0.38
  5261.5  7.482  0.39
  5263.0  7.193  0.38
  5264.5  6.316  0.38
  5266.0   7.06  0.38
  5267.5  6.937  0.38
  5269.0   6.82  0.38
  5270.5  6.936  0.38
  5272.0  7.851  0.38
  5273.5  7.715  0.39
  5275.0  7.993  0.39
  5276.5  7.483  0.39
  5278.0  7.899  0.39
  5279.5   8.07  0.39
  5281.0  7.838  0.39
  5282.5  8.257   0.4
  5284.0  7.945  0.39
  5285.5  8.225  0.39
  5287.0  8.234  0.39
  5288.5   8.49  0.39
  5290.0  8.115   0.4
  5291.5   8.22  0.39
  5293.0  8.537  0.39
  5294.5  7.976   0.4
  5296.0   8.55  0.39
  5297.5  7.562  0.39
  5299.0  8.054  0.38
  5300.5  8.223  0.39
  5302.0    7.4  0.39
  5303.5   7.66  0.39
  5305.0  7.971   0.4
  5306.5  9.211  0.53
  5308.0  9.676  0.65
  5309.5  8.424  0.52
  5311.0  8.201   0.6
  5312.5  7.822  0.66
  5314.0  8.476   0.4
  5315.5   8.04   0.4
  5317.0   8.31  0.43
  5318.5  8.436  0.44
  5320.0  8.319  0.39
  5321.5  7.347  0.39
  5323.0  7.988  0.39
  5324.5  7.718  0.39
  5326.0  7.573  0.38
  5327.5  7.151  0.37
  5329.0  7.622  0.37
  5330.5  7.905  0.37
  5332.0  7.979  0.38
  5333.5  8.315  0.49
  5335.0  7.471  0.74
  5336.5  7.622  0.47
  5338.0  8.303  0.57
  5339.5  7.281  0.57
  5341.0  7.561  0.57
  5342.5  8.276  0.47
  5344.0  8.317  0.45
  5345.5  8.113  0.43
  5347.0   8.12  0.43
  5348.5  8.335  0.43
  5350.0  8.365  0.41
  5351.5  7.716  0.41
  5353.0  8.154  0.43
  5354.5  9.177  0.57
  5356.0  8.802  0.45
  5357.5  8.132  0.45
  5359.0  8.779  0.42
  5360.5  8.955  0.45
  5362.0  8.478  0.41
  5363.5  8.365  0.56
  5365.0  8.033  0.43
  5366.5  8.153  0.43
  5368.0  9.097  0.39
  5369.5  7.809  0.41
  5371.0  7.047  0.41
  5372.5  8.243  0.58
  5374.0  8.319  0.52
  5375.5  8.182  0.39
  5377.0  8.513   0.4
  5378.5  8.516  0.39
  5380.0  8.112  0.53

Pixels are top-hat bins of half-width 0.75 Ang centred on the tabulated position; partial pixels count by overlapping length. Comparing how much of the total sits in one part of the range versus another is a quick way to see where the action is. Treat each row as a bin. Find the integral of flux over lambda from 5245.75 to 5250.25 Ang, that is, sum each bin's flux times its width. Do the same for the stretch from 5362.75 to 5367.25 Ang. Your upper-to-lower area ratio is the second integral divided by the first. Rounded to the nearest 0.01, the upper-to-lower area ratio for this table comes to 1.05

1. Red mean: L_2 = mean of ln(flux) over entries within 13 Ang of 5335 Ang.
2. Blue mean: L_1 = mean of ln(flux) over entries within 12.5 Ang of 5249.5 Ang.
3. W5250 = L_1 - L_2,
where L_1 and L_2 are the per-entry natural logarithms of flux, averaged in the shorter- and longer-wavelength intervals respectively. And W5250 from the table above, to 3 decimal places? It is -0.016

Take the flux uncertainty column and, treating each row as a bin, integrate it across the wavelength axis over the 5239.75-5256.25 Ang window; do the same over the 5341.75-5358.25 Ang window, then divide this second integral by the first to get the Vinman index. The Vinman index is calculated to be 1.16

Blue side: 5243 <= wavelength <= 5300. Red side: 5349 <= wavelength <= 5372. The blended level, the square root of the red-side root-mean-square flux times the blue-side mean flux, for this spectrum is 8.04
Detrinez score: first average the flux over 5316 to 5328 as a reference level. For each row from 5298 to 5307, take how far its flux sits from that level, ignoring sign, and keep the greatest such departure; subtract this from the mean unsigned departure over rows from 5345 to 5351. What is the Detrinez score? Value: -0.98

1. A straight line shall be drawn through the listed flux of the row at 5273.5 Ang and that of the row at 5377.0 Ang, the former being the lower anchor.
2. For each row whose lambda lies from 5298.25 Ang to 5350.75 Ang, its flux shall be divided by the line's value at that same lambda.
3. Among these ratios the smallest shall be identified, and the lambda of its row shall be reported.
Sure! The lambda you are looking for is 5327.5 Ang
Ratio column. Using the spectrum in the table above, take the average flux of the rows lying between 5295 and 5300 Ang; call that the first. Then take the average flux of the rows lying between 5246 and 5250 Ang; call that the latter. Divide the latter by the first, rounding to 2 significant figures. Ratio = 0.97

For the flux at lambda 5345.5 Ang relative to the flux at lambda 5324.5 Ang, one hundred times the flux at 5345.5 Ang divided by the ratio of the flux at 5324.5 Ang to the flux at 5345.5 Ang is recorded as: 853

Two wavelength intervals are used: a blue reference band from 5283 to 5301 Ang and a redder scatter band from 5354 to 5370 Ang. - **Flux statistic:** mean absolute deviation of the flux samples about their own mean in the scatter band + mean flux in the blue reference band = 8.6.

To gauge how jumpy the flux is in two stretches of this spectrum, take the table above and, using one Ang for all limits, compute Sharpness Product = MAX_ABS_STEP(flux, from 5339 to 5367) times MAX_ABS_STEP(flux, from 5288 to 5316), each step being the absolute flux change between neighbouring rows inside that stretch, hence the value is 1.28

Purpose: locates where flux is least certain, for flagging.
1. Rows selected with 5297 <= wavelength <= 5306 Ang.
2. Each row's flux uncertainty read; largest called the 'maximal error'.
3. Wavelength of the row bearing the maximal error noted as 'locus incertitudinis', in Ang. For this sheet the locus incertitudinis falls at 5305.0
